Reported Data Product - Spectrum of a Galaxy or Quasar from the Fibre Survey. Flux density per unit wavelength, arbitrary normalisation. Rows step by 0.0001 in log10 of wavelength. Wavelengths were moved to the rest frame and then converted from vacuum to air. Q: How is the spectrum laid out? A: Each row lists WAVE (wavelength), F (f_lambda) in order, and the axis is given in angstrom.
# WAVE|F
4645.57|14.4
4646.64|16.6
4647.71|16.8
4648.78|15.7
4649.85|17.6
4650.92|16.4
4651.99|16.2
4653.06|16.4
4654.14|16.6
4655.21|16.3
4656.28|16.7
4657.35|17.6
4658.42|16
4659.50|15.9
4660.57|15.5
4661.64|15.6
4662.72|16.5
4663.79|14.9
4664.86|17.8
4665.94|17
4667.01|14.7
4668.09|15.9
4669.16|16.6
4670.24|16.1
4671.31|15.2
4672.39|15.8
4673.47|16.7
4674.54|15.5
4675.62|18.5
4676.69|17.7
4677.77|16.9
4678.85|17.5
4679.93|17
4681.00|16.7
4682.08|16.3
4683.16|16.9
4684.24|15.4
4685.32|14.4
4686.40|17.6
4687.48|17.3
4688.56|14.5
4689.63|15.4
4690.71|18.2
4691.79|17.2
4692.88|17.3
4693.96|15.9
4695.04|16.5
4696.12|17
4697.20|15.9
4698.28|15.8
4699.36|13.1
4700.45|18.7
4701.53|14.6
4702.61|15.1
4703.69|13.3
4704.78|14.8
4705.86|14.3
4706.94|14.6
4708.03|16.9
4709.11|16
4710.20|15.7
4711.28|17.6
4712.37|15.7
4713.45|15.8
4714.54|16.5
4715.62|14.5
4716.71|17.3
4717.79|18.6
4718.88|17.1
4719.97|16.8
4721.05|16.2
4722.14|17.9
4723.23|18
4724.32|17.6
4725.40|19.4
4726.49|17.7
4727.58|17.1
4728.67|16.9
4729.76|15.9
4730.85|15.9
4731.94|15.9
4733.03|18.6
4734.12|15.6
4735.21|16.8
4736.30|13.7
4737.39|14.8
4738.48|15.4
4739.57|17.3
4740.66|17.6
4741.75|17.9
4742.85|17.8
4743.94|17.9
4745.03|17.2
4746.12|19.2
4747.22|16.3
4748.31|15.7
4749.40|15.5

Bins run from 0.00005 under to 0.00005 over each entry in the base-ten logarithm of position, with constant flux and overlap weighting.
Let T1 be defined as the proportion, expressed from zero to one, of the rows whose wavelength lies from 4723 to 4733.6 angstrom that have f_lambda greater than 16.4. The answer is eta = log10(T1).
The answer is -0.15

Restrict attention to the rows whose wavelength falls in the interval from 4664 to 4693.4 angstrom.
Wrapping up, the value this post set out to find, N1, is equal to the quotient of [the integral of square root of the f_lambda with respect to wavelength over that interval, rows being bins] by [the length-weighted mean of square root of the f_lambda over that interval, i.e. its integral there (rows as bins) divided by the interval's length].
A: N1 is 29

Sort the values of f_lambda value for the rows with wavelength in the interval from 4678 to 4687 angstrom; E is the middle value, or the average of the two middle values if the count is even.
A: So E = 16.8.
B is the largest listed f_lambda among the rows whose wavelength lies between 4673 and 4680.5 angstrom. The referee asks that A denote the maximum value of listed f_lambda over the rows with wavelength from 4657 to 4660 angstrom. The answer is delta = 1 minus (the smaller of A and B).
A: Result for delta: -16.6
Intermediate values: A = 17.6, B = 18.5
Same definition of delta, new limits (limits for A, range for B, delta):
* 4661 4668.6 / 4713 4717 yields -16.3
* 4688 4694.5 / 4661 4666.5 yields -16.8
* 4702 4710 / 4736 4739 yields -14.4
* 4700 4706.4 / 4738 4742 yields -16.9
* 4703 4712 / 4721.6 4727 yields -16.6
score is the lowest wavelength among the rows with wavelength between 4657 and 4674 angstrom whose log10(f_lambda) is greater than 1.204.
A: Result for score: 4657.35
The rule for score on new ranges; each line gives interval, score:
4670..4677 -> 4670.24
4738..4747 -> 4739.57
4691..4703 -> 4691.79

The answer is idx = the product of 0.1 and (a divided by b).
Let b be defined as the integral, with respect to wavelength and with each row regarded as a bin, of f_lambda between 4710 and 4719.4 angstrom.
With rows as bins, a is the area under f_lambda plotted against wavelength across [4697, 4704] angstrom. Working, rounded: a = 107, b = 156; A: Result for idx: 0.07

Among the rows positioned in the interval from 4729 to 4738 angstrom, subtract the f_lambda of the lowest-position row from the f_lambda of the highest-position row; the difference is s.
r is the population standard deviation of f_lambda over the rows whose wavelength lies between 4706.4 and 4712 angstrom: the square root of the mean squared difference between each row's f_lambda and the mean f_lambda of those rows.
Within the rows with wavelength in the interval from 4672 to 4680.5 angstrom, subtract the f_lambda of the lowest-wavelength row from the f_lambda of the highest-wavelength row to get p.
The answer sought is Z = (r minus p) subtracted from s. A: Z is -0.9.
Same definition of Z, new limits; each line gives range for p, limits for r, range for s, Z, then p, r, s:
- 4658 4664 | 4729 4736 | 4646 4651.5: -2.3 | -1.1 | 1.031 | -0.2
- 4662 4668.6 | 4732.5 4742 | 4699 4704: -1.9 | -0.6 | 1.527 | 0.2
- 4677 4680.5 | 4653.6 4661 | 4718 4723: 0.3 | 0.1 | 0.632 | 0.8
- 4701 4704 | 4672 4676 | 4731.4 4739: -3.0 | -1.3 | 1.169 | -0.5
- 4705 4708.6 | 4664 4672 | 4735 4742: 2.7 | 2.6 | 0.979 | 1.1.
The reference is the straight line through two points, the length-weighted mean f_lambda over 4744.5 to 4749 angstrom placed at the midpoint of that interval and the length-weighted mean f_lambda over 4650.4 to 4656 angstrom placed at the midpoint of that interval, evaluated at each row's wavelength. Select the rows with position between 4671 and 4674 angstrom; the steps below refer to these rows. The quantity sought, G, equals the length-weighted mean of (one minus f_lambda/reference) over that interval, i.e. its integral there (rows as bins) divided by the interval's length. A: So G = 0.035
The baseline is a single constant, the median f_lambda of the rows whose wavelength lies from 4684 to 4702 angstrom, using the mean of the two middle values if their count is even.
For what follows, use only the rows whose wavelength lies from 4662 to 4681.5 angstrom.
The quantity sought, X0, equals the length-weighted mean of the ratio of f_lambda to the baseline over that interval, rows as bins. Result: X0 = 1.037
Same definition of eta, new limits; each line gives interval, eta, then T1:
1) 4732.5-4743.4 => -0.22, 0.60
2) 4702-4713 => -0.70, 0.20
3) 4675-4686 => -0.15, 0.70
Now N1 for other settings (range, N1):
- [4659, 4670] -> 11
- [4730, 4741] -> 11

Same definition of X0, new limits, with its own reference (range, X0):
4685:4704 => 1.009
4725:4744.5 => 1.054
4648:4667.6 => 1.025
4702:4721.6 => 1.002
